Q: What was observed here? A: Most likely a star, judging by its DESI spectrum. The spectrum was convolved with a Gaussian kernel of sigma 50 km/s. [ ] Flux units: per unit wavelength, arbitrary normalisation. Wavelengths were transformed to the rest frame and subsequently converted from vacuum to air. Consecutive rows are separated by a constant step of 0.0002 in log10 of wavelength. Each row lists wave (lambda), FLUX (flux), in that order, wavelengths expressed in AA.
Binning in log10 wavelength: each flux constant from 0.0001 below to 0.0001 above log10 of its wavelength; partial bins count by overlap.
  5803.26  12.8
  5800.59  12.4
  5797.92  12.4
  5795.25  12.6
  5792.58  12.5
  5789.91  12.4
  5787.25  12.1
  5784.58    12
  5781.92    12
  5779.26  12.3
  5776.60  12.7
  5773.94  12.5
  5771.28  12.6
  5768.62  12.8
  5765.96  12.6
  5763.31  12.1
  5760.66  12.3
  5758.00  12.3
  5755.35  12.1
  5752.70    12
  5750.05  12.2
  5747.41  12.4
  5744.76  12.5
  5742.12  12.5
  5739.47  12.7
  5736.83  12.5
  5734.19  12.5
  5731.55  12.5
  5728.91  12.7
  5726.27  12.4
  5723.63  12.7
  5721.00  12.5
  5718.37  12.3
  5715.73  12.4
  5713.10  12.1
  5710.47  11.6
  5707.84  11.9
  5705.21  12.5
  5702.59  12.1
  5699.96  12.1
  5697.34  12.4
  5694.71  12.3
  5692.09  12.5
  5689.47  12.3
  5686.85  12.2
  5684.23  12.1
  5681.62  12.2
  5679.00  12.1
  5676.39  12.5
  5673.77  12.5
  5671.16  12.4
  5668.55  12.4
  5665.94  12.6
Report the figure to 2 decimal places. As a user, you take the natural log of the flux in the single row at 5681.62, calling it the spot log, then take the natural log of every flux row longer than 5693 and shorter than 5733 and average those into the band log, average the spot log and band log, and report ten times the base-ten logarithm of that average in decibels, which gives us 3.99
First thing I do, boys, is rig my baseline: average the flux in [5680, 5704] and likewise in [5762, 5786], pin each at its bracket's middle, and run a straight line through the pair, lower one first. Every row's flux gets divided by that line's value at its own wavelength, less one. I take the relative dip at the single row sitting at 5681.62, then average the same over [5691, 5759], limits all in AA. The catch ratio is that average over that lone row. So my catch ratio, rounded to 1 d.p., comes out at -1.1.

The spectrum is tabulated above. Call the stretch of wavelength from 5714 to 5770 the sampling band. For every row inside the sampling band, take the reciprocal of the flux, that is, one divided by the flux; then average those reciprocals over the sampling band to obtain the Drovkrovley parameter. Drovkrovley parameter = 0.0805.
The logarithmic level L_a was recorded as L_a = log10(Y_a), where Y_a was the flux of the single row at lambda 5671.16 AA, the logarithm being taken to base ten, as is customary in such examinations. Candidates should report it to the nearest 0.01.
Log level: 1.09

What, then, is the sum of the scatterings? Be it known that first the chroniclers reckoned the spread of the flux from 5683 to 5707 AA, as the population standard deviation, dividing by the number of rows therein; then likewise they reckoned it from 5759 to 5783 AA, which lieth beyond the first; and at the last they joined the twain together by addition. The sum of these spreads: 0.413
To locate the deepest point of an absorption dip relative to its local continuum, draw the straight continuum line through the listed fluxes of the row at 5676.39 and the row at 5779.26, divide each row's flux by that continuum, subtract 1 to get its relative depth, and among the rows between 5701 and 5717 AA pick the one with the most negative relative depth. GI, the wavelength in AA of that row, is 5710.47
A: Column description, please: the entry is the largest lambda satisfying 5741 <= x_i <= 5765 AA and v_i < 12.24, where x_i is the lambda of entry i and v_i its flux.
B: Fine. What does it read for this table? 5763.31 AA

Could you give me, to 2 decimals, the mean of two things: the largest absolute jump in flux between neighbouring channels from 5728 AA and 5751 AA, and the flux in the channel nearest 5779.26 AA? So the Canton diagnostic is 6.25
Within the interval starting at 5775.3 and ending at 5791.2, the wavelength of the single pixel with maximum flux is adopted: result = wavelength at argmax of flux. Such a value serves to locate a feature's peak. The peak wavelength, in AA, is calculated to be 5776.60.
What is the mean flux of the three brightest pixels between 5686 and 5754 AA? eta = 12.7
